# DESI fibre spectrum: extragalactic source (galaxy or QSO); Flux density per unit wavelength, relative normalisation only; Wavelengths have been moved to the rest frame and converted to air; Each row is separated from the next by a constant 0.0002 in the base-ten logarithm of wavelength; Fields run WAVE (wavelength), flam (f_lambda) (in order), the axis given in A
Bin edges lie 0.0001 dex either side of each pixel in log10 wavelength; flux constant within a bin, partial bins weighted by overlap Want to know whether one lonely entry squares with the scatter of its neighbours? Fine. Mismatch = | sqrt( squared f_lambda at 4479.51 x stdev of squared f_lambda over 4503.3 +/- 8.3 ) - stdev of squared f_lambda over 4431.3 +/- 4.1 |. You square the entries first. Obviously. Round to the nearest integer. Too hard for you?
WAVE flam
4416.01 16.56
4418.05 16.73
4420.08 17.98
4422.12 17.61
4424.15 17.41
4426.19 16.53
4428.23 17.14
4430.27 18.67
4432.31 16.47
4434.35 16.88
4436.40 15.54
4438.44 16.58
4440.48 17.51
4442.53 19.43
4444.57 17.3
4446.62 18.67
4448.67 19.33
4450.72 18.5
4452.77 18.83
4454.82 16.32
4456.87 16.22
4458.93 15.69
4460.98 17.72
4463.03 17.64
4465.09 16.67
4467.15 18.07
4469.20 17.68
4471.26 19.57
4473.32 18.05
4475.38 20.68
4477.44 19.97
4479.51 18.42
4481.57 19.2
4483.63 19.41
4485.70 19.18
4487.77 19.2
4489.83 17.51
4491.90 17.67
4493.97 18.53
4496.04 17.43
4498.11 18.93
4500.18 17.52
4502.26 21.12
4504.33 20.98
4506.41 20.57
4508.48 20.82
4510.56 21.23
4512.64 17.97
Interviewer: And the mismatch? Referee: 112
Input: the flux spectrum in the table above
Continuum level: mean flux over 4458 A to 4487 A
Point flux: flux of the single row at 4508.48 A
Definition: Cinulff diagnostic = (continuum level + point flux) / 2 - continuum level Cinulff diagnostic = 1.2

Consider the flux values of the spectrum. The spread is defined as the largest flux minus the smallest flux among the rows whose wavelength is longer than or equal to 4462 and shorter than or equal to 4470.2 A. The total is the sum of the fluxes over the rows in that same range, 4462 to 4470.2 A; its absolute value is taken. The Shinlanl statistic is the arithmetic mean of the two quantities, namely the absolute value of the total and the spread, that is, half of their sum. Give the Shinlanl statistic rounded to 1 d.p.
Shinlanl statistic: 35.7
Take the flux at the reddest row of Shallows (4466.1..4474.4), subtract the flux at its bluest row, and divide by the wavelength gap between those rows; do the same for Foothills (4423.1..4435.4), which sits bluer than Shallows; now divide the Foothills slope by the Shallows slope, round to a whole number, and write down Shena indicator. 16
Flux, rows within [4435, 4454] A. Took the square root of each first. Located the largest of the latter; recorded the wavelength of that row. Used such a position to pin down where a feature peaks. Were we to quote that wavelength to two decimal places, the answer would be 4442.53 A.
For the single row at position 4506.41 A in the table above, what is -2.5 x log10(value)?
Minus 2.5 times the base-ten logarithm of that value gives -3.28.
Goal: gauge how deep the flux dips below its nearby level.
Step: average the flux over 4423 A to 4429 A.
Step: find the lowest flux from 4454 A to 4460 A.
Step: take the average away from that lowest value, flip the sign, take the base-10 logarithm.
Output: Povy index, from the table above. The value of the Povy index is 0.13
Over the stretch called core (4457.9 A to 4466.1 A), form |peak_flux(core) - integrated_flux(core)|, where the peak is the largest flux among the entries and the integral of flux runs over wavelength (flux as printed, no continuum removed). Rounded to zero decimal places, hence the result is 121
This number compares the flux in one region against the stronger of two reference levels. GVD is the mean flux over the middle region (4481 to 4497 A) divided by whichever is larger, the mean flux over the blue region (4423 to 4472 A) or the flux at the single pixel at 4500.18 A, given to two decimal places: 1.06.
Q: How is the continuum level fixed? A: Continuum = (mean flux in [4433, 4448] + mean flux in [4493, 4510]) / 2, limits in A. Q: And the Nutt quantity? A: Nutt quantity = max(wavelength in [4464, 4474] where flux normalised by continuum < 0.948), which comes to 4465.09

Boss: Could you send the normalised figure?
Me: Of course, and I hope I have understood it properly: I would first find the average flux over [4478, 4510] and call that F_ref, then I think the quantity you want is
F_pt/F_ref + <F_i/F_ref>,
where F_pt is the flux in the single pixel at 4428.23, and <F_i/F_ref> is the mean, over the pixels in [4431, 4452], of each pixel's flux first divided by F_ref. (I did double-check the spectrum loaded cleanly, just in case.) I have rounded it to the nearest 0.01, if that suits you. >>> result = 1.82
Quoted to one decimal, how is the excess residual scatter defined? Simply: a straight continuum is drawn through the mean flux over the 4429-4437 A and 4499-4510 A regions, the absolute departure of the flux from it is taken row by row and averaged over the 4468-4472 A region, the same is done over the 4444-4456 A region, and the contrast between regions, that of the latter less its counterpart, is 0.2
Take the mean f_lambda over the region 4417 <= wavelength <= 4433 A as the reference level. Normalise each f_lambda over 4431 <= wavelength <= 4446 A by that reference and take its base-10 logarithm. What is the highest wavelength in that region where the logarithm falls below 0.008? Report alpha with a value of 4444.57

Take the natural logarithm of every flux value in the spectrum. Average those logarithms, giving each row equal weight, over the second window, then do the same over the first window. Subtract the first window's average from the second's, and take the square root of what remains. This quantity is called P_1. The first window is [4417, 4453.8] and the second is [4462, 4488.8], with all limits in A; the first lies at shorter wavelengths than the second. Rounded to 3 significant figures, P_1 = 0.250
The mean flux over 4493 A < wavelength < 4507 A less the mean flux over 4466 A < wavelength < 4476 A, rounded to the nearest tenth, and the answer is 0.5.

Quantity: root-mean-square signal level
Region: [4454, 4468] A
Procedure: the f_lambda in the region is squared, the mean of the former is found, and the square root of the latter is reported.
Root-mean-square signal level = 16.9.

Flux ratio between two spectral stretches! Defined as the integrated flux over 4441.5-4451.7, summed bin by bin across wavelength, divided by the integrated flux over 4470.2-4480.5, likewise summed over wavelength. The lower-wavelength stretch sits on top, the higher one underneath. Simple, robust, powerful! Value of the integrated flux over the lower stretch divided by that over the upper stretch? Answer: 1.0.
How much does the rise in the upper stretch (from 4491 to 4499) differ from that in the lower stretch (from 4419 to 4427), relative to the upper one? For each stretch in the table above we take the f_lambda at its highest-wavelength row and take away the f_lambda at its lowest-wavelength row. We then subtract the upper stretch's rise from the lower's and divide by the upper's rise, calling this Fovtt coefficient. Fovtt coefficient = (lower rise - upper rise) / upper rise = -2.2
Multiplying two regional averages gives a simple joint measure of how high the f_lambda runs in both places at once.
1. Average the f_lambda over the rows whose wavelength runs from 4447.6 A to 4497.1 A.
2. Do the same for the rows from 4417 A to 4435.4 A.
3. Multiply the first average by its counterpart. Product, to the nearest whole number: 315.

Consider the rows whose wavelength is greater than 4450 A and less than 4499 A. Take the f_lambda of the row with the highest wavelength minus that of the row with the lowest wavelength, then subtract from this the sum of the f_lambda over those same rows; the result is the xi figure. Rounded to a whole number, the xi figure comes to -437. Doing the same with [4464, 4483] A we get -166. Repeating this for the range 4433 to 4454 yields -177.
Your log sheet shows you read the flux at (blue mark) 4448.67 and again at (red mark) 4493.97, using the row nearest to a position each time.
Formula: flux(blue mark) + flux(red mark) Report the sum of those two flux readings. 37.9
